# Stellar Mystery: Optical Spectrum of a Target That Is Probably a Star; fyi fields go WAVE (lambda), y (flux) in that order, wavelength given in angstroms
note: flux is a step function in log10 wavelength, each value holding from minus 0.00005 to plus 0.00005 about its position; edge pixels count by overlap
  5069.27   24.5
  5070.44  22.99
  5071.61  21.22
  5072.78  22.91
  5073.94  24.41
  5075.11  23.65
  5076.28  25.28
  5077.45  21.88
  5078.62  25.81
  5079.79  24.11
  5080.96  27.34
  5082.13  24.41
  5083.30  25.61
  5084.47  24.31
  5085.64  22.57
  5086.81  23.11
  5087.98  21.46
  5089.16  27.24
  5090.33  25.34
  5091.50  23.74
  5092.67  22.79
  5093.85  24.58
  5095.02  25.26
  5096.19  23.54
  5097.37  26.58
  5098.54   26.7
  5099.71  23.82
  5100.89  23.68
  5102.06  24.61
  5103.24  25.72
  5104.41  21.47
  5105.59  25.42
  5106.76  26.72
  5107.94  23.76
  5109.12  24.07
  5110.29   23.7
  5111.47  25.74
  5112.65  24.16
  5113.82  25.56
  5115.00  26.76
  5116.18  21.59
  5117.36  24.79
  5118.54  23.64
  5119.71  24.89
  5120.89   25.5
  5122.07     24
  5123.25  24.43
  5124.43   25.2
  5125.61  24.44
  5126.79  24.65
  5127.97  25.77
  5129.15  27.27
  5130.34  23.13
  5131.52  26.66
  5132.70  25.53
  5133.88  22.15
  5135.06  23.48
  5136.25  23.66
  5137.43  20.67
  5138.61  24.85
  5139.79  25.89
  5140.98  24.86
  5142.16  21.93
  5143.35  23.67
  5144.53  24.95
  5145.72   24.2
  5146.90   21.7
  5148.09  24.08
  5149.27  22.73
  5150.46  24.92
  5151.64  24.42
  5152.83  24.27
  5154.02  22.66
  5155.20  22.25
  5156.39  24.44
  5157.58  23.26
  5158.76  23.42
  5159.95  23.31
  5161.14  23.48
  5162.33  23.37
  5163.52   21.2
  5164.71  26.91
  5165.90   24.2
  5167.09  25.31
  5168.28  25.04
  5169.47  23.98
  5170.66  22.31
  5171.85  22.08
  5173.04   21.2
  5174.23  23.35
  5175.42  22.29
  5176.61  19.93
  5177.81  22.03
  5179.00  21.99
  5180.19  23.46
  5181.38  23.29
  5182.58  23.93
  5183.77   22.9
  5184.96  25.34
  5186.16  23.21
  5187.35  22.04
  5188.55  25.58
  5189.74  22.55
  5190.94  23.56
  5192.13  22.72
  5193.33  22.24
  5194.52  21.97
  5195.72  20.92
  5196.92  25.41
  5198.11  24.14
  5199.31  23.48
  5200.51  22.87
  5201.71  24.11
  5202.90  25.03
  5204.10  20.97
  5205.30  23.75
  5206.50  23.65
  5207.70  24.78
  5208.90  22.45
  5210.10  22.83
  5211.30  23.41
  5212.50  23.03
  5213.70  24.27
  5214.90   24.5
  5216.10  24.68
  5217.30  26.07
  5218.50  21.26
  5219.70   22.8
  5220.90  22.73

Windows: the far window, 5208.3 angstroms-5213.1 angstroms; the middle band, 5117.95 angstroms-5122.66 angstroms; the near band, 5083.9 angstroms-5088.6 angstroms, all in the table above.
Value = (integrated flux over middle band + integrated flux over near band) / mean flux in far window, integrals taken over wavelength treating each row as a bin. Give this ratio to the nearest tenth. 9.7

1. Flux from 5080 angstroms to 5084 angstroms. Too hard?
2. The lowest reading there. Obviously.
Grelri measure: 24.41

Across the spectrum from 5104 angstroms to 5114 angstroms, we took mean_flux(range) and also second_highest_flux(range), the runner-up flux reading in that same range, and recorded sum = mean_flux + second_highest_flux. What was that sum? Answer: 50.3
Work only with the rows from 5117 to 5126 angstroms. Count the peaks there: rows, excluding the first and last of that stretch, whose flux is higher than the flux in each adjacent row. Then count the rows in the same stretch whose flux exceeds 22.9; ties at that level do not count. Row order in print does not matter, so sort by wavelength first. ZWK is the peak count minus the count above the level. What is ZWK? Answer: -6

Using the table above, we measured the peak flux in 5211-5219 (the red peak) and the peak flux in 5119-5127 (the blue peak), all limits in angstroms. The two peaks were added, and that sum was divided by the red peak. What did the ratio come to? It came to 1.98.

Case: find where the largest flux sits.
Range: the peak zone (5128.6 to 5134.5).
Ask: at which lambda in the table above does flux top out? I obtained 5129.15 angstroms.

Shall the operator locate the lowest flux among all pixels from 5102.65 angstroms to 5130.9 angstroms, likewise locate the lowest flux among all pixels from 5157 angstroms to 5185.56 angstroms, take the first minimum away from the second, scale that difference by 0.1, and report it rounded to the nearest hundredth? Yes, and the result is -0.15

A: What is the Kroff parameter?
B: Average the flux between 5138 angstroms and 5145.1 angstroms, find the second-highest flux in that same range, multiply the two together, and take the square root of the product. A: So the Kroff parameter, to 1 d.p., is 24.7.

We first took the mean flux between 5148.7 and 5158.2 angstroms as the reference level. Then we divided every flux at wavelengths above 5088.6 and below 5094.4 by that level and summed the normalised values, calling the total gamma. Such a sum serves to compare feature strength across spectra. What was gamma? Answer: 5.2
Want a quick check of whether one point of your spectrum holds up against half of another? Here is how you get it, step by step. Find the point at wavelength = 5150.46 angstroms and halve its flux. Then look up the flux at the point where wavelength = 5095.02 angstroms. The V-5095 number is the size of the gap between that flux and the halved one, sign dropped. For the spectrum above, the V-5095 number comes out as 12.8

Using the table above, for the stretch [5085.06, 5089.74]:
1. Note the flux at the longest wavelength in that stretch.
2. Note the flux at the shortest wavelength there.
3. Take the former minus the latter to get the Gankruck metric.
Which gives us 4.7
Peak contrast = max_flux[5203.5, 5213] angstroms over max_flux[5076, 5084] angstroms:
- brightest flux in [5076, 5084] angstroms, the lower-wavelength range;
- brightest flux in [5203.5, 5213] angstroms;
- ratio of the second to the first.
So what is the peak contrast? 0.91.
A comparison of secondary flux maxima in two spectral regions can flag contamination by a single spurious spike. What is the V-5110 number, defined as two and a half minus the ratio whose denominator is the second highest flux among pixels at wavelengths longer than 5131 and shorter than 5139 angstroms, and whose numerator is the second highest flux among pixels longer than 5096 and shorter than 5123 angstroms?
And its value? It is 1.453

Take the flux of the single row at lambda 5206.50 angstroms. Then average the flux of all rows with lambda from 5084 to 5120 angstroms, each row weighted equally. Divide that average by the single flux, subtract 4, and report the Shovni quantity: -2.97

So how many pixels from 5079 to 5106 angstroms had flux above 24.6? 10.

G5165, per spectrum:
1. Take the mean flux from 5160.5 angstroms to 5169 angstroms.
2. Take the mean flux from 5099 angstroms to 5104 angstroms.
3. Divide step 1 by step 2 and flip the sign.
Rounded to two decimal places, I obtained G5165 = -0.99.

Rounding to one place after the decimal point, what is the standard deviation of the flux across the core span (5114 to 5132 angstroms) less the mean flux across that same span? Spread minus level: -23.4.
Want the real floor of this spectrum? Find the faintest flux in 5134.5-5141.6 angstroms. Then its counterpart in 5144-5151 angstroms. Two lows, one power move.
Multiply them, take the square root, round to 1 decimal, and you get 21.2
